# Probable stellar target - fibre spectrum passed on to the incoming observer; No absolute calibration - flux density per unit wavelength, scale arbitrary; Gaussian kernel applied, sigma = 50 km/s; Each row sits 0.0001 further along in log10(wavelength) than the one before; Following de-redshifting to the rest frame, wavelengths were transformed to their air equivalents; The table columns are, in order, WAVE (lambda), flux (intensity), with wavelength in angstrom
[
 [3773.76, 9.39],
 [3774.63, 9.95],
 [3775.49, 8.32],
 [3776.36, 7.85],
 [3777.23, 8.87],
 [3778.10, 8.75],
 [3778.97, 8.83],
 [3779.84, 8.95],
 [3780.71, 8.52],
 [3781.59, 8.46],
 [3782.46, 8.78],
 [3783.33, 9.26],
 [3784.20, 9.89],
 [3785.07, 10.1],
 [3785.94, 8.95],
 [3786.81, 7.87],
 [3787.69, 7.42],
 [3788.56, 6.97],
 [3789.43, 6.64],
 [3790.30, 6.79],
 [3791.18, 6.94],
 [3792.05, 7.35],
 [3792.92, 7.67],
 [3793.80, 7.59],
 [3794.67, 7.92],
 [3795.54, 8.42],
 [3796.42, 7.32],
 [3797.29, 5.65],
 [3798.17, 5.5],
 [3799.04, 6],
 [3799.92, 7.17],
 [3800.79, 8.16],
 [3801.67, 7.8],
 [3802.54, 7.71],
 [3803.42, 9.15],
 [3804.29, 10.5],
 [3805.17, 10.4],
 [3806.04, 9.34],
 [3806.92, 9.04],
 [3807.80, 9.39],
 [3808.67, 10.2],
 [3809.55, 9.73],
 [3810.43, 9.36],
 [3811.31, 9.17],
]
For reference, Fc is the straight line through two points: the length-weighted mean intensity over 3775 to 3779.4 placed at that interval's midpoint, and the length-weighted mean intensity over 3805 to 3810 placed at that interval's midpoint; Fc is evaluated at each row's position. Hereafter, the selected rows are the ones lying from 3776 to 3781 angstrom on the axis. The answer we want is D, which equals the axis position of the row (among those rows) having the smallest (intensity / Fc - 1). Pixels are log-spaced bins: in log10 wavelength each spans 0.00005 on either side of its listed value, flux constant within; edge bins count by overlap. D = 3776.36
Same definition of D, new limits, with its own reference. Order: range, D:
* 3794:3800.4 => 3798.17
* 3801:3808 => 3802.54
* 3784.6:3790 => 3789.43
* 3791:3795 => 3791.18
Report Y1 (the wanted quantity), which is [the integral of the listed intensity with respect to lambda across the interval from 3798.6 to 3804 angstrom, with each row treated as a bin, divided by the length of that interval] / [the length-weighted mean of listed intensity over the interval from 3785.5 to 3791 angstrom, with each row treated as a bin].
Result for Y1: 1.05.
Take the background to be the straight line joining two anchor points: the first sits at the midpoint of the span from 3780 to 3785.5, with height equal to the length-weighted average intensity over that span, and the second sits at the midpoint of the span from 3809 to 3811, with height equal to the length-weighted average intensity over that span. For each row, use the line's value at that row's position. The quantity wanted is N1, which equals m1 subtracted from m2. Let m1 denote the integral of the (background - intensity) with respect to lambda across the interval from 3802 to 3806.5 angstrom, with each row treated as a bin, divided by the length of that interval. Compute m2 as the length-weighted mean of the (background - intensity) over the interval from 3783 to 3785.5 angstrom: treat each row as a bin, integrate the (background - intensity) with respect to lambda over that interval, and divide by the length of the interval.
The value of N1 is -0.7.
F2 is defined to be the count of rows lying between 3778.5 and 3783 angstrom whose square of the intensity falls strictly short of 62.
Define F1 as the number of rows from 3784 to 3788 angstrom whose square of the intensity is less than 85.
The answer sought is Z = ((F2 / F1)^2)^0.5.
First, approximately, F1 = 3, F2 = 0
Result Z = 0.0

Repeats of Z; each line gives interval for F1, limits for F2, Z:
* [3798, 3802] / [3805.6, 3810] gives 0.0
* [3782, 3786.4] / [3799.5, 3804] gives 1.5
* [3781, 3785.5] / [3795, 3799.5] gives 2.0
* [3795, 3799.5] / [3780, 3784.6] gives 0.0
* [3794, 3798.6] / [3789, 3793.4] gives 1.0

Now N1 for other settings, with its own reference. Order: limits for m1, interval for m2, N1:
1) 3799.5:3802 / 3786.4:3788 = -0.1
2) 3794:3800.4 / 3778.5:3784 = -2.2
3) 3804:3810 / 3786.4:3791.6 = 2.4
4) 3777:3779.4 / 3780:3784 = 0.0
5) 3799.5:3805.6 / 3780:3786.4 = -0.7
